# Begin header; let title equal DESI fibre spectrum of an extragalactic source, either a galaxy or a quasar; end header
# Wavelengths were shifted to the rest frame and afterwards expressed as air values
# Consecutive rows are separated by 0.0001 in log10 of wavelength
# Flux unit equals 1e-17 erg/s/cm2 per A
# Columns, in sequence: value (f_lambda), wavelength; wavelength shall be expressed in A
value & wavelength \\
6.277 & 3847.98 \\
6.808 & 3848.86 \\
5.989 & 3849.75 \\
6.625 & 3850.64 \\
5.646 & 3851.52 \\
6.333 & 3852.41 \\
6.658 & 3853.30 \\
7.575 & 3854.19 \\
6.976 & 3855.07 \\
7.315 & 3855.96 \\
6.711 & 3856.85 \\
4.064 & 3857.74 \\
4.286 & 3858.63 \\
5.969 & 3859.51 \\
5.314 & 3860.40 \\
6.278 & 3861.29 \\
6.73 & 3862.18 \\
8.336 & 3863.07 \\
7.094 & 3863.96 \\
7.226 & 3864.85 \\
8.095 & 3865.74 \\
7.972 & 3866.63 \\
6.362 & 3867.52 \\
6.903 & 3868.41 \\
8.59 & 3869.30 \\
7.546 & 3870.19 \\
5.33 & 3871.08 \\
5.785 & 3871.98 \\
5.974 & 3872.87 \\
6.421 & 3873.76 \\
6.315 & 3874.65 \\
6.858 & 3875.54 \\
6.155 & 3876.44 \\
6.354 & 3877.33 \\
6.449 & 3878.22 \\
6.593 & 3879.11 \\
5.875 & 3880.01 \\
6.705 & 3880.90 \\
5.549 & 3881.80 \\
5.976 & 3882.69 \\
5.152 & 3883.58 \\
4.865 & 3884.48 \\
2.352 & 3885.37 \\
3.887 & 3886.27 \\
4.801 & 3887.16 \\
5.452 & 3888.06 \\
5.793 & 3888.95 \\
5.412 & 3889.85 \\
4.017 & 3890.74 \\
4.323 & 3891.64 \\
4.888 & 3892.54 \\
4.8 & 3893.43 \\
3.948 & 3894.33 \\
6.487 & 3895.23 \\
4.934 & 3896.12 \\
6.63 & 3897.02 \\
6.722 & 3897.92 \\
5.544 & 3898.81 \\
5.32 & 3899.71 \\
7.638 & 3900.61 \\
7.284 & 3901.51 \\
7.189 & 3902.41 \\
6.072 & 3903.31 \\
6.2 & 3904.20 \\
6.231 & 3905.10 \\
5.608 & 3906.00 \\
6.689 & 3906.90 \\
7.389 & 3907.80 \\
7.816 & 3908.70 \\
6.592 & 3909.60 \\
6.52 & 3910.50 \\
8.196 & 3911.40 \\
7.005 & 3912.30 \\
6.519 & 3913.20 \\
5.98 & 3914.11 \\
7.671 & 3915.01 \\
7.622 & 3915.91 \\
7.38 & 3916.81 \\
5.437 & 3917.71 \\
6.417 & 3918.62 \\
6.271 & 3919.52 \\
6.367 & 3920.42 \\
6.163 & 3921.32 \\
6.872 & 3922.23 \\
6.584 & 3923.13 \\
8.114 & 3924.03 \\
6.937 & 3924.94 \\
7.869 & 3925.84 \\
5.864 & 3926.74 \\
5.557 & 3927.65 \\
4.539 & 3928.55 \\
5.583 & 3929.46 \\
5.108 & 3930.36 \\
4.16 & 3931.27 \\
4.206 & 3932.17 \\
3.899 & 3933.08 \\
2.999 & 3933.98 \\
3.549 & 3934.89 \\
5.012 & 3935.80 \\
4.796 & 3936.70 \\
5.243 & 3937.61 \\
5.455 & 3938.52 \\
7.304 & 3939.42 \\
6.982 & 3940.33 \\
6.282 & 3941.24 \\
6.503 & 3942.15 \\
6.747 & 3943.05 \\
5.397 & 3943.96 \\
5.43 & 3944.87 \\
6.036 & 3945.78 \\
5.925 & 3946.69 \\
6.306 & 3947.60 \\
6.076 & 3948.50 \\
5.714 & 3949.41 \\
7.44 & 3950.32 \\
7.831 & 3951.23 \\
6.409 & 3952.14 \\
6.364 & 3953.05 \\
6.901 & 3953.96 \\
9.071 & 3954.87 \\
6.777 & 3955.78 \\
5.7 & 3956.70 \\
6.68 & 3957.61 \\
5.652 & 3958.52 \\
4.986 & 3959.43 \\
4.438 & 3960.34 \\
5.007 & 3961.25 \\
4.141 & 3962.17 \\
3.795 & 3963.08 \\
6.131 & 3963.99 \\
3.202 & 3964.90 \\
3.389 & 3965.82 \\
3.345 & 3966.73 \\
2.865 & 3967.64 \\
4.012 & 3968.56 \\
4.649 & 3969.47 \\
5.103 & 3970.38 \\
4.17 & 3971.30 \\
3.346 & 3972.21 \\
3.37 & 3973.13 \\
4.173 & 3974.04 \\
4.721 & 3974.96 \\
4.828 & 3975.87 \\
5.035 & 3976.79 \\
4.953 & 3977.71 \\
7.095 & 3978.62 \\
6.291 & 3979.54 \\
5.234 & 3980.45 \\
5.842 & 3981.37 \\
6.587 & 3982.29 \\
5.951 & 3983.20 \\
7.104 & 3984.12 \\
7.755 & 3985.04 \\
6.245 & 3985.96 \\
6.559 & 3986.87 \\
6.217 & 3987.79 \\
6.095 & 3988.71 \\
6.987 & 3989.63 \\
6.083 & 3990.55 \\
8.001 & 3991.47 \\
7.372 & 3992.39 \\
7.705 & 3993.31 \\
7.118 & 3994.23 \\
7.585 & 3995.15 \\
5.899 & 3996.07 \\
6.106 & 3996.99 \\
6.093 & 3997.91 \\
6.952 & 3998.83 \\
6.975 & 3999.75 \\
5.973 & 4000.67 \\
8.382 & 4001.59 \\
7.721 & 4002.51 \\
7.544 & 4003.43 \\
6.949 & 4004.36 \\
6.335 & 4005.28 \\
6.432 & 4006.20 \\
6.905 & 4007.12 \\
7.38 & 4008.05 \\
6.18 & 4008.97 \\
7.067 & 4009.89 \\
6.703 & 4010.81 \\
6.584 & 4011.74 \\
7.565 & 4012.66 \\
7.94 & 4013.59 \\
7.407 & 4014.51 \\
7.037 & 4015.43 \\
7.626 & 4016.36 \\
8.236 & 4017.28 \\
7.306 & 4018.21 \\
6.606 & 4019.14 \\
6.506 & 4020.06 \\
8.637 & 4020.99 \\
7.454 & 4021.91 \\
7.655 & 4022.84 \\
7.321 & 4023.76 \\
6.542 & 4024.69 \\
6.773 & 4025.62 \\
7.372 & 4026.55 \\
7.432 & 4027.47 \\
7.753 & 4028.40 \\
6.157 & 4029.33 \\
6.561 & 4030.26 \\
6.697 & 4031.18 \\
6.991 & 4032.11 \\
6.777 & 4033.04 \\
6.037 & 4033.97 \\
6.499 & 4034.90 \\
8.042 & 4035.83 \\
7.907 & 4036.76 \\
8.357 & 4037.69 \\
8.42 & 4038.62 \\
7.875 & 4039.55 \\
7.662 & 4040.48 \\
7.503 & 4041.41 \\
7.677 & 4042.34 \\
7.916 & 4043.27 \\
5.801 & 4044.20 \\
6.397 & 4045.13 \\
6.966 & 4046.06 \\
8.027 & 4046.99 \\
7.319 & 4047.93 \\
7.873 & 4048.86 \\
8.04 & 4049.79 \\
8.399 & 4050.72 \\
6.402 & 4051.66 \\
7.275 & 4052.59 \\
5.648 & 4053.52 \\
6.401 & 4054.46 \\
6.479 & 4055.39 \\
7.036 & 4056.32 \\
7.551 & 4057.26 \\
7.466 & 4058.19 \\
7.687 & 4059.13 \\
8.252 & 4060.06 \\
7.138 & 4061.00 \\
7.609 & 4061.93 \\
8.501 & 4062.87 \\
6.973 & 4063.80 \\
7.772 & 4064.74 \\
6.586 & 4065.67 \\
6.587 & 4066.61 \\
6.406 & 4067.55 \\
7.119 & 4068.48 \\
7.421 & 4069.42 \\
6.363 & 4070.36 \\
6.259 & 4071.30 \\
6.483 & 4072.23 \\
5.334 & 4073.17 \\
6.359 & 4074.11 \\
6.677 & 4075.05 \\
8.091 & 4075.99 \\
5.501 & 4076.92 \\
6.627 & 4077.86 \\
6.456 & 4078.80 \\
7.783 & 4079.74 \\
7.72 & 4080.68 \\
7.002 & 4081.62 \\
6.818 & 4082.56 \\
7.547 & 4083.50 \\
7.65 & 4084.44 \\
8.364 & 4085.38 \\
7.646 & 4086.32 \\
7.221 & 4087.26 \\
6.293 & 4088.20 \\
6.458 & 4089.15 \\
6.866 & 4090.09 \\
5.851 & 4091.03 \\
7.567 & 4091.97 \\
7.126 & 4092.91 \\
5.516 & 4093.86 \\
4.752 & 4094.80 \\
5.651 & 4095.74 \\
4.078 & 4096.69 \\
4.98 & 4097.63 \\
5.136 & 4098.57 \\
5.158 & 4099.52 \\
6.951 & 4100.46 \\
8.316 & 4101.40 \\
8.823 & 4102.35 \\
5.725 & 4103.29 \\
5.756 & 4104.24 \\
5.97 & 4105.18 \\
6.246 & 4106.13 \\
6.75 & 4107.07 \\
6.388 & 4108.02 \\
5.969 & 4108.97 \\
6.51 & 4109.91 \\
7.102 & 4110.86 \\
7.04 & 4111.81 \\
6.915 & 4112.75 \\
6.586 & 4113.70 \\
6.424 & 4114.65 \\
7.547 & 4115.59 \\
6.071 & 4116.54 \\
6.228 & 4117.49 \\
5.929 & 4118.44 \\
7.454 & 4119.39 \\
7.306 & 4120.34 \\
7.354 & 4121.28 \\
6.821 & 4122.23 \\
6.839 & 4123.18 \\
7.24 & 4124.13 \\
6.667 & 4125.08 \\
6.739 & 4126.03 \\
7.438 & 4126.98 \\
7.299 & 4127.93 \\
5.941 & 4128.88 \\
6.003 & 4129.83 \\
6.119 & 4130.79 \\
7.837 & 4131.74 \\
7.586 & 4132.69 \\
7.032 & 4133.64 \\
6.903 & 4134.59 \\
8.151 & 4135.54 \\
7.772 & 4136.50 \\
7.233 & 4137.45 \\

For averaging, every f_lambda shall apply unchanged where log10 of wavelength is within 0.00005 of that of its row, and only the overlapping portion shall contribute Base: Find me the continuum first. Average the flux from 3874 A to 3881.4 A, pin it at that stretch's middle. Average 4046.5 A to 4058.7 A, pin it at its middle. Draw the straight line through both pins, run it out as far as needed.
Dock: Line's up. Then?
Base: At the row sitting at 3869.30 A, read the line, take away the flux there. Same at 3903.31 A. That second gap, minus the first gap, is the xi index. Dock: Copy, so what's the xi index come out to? 2.7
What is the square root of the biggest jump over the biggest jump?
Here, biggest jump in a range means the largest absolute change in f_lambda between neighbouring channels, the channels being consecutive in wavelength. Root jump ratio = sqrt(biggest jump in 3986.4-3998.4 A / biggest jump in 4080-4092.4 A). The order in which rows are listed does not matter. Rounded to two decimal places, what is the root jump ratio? 1.06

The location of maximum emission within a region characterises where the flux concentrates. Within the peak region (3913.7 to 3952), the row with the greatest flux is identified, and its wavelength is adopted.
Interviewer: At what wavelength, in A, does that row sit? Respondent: 3924.03 A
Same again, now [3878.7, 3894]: 3880.90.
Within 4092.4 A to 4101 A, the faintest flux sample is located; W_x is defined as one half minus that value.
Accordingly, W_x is -3.6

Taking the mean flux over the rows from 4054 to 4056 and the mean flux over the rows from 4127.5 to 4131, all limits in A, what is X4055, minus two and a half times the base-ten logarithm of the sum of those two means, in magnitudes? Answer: -2.77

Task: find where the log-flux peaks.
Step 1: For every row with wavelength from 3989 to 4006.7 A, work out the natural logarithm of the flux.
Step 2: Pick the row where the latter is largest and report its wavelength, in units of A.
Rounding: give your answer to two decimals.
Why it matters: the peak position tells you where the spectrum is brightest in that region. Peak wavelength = 4001.59 A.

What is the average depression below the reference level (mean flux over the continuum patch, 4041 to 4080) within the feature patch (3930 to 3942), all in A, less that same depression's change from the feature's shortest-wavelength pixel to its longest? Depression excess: 3.2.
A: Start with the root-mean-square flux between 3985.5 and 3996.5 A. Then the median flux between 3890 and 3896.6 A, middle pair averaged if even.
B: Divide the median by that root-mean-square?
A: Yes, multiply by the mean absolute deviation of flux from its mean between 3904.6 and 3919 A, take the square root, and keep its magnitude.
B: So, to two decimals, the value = 0.68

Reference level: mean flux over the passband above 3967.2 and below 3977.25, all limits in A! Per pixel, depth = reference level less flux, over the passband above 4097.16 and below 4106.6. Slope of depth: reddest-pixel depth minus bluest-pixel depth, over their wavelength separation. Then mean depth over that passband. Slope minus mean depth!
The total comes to 2.0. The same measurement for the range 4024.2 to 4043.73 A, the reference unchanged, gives 3.0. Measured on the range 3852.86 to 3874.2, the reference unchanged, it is 2.5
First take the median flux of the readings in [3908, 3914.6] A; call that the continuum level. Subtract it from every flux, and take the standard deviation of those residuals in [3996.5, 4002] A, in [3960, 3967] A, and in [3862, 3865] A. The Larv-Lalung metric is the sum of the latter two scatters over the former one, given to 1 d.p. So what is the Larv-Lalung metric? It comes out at 1.8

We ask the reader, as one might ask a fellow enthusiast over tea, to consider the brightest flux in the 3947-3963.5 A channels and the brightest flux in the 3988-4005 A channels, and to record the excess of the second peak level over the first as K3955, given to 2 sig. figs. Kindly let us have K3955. -0.69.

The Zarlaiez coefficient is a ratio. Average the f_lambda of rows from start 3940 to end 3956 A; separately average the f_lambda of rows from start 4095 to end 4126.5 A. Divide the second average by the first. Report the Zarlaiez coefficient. 0.99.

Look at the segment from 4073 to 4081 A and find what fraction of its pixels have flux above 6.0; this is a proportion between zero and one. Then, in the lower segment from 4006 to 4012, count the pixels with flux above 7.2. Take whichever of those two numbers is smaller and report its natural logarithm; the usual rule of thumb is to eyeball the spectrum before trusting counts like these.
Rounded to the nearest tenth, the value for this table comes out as -0.3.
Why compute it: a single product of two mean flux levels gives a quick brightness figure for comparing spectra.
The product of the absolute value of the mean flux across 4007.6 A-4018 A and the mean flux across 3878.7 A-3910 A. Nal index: 41.6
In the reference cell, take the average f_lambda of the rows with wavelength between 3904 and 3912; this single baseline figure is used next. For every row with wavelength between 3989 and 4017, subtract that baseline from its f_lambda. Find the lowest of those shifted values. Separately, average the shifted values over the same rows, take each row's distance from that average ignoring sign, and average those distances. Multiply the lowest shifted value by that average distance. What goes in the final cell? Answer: -0.5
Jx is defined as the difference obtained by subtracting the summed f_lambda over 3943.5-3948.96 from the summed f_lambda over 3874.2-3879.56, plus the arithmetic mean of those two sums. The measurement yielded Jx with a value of 41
